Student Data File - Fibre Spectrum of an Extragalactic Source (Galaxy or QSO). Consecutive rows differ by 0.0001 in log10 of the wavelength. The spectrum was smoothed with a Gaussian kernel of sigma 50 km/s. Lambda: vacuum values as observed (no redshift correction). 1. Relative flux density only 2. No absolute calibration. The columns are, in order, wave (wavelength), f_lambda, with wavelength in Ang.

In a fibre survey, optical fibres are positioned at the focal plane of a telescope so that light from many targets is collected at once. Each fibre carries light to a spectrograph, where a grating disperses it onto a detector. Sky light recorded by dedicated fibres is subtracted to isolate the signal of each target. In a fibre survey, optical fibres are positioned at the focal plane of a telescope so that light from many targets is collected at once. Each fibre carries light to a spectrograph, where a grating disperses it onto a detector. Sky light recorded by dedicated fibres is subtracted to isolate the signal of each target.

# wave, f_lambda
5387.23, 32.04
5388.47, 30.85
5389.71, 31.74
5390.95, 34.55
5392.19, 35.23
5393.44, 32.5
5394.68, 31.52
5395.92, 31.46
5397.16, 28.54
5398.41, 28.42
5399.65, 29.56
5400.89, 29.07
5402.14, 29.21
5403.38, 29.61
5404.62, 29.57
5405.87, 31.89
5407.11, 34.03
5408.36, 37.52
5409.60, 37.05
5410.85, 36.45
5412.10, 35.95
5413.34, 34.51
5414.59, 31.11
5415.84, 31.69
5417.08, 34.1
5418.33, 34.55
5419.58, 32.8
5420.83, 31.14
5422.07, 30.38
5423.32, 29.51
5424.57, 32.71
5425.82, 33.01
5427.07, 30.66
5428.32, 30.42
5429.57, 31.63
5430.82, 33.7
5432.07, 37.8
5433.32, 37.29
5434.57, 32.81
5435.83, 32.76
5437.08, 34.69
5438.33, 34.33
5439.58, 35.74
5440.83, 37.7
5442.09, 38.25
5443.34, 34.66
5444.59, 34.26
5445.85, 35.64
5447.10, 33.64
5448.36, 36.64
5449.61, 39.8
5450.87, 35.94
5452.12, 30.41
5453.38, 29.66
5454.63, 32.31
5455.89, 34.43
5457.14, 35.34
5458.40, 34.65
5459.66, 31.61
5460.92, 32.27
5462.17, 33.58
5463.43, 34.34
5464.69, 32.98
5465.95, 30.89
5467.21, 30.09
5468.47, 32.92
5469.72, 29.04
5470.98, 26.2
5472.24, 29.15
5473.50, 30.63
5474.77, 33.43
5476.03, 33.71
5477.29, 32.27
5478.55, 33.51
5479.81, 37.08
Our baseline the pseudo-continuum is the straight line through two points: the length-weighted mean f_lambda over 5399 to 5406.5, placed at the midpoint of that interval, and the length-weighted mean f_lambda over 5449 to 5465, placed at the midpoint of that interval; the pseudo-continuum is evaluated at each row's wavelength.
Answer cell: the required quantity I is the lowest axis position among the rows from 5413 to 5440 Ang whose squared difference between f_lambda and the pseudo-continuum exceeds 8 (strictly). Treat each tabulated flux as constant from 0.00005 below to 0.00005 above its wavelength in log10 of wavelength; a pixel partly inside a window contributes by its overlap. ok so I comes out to 5413.34 Ang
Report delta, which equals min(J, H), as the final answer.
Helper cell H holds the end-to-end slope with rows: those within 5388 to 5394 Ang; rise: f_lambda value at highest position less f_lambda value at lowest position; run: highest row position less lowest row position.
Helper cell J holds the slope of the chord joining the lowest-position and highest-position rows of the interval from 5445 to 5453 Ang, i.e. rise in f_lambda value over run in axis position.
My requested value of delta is -0.8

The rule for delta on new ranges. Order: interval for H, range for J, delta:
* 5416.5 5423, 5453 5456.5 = -0.7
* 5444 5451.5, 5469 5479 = 0.3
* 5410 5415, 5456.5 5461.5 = -1.4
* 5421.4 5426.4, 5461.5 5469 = -0.1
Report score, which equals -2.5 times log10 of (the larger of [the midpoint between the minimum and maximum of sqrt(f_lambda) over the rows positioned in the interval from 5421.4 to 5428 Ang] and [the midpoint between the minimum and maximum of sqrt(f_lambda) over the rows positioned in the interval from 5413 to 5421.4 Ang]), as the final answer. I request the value -1.89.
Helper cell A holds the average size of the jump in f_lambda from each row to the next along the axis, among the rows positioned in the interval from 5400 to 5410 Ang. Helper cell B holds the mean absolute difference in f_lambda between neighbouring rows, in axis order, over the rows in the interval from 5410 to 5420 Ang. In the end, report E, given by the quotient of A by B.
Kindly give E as 0.9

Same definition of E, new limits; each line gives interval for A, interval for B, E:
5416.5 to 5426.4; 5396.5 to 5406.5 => 1.9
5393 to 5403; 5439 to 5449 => 0.5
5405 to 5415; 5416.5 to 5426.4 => 1.3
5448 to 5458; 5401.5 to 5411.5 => 2.0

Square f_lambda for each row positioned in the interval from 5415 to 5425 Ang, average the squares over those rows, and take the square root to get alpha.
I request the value 32.2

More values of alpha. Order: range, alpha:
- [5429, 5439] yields 34.4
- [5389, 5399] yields 31.8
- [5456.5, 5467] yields 33.2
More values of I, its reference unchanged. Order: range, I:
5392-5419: 5392.19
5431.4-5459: 5432.07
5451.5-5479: 5452.12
